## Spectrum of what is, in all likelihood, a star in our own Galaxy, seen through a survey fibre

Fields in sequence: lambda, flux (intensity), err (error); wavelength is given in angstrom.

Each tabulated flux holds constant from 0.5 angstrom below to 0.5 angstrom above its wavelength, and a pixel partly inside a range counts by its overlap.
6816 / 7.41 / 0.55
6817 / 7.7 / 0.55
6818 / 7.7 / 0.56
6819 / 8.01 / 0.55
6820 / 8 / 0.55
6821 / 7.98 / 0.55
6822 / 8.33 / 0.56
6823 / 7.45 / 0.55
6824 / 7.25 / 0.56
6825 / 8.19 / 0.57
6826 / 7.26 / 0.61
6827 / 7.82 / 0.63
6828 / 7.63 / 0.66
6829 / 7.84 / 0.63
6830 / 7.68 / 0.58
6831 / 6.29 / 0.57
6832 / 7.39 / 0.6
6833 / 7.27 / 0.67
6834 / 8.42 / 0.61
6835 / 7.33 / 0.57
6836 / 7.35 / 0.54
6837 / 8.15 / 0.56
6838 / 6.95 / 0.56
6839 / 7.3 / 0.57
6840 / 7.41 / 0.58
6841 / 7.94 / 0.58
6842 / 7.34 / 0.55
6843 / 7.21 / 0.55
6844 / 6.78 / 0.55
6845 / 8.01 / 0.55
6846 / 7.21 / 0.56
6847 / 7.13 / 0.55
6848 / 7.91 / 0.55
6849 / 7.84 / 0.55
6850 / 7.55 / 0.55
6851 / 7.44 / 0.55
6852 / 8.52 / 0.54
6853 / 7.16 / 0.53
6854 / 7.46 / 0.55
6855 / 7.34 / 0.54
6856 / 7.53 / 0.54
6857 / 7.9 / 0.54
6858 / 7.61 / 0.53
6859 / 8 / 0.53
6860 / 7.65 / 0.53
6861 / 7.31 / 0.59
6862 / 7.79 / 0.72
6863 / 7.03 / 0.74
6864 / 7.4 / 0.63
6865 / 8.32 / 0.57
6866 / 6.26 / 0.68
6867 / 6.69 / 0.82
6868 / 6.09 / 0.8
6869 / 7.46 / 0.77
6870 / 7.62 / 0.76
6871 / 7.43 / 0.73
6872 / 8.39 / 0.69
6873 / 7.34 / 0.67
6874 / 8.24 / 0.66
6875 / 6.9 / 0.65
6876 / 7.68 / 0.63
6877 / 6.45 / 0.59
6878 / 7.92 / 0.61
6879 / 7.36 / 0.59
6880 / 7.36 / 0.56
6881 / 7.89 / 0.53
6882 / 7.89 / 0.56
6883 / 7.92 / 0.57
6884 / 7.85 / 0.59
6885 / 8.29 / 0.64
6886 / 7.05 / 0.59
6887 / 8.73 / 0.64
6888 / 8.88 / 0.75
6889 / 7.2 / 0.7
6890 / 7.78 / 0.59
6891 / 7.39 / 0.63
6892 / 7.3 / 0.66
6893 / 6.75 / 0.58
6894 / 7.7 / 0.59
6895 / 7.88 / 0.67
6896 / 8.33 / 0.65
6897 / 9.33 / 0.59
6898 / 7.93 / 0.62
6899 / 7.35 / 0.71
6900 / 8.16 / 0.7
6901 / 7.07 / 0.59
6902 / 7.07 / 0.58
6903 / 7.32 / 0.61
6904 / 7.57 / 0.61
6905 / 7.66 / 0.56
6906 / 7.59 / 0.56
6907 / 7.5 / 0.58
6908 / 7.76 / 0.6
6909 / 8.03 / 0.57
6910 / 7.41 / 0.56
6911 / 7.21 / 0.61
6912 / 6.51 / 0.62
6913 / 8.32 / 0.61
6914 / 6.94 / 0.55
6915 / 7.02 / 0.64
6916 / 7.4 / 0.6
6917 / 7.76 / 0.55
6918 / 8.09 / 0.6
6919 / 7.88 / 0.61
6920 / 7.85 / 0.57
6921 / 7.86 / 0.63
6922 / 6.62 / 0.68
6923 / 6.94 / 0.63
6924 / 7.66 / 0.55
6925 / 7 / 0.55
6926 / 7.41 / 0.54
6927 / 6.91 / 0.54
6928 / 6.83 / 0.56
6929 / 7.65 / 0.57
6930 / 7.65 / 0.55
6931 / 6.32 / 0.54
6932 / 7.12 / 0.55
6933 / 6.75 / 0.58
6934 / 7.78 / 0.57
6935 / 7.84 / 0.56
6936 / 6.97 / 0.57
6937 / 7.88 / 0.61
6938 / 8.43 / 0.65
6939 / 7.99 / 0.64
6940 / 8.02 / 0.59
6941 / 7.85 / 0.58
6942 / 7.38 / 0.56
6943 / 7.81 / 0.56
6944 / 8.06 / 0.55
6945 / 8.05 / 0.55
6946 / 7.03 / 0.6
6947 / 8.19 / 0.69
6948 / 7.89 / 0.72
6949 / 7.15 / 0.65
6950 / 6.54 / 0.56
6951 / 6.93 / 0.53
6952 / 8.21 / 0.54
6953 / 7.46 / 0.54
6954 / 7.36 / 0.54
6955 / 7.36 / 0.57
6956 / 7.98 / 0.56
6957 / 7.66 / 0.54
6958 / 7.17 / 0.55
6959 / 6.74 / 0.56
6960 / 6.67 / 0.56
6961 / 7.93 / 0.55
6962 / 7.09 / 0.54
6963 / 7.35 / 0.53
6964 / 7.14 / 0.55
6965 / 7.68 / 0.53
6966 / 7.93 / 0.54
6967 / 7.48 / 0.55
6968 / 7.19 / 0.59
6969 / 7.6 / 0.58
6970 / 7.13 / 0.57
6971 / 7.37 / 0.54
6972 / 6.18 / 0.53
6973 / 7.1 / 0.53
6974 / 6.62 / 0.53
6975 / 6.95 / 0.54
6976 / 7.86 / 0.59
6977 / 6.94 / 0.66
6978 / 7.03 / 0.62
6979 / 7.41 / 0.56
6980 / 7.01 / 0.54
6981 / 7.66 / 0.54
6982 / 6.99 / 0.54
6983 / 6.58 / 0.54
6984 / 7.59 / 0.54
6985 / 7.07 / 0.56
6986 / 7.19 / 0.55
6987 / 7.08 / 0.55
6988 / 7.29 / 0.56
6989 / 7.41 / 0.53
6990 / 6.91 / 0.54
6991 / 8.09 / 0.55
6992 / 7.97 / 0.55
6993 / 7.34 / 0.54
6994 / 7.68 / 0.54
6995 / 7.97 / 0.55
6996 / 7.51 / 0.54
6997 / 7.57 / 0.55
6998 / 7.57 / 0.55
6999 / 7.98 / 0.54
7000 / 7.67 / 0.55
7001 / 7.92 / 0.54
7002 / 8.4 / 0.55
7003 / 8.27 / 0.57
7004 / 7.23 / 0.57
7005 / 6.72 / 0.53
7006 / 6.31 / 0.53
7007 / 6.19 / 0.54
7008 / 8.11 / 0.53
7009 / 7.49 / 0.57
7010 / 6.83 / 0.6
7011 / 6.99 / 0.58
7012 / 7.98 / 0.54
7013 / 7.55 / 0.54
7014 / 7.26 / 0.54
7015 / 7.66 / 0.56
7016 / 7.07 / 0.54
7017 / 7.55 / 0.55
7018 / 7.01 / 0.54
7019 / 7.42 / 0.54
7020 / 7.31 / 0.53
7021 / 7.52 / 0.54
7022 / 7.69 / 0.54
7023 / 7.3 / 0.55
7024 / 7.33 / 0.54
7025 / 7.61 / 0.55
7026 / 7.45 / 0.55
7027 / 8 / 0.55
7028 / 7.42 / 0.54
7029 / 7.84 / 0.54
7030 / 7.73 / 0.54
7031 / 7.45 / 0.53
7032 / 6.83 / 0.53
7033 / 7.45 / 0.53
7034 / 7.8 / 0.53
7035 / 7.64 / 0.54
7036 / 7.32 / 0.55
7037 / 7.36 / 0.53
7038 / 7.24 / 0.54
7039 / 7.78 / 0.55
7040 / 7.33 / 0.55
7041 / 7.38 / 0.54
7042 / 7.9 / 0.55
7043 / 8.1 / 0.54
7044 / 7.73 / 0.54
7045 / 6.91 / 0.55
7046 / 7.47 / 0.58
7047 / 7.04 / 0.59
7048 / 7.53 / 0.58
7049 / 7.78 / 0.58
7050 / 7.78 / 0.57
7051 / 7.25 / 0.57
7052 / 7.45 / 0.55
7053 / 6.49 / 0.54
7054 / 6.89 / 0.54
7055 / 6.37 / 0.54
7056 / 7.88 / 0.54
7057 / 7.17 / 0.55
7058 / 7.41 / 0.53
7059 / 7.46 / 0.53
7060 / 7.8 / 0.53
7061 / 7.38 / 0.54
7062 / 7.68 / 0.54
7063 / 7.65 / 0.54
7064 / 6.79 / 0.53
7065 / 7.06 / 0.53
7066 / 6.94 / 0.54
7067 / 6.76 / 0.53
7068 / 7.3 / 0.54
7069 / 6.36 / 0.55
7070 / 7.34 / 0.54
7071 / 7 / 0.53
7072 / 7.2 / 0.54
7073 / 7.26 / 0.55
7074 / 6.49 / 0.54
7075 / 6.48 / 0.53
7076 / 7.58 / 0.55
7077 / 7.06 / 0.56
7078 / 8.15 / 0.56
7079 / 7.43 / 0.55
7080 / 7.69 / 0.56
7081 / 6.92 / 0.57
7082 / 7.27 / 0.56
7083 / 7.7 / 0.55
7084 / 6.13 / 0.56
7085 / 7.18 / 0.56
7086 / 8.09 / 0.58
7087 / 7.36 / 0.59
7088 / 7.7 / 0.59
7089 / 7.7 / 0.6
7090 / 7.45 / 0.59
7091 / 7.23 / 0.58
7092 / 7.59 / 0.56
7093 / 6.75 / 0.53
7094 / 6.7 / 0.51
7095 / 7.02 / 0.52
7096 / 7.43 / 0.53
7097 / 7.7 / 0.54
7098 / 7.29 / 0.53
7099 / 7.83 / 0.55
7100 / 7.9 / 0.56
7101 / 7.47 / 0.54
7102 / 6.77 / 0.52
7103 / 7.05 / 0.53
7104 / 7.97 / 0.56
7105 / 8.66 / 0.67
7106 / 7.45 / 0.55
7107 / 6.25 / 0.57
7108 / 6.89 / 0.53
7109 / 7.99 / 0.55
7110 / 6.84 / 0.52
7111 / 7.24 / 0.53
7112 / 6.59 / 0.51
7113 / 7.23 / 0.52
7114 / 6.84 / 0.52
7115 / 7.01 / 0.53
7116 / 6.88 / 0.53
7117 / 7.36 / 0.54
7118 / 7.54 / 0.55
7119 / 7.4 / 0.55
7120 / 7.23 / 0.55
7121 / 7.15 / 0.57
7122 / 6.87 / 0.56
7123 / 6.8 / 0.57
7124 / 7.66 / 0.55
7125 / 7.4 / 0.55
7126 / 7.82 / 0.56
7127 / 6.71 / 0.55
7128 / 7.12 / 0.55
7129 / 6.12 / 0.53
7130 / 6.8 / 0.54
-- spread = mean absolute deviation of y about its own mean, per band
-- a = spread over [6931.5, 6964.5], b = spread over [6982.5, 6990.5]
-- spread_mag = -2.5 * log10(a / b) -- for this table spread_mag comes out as -0.73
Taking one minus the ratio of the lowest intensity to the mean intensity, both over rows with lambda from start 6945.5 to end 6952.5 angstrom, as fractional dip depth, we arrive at 0.12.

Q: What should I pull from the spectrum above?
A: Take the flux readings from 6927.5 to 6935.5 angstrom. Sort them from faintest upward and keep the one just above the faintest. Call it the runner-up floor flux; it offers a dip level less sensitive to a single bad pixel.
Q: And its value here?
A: 6.75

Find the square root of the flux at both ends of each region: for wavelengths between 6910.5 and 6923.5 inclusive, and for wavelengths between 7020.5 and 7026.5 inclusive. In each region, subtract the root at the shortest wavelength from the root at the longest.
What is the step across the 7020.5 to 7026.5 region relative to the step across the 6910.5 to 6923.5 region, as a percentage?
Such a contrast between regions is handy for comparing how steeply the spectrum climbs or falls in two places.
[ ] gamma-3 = 25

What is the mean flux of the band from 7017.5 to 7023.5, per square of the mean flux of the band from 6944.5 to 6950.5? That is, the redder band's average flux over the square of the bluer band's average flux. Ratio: 0.132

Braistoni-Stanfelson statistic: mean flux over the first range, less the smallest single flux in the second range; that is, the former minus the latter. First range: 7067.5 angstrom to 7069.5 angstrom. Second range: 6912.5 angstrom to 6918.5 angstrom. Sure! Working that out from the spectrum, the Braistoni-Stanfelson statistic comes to -0.11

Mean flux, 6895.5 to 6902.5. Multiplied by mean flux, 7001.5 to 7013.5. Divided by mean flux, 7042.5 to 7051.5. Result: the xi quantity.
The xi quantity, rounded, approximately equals 7.7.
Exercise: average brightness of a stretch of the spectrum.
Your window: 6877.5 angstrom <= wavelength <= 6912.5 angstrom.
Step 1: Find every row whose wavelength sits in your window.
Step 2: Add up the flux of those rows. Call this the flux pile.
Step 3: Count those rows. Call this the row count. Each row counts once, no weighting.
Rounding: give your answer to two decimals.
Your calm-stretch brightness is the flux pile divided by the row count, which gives 7.68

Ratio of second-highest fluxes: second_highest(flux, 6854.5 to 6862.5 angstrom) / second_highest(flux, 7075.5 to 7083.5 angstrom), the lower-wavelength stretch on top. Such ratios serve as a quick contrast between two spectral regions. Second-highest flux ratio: 1.03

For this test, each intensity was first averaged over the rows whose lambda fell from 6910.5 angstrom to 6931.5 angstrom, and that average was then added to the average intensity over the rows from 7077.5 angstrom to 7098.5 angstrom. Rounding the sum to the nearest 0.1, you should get 14.7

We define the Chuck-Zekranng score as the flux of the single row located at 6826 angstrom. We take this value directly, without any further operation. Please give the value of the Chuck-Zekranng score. 7.26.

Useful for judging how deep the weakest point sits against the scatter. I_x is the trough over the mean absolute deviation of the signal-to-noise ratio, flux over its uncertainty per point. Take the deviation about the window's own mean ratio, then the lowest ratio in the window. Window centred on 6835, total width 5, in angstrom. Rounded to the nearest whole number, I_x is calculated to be 11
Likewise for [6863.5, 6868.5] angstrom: 3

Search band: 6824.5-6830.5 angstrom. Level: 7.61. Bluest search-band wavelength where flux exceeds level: 6825 angstrom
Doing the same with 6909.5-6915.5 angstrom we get 6913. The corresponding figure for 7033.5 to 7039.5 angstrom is 7034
